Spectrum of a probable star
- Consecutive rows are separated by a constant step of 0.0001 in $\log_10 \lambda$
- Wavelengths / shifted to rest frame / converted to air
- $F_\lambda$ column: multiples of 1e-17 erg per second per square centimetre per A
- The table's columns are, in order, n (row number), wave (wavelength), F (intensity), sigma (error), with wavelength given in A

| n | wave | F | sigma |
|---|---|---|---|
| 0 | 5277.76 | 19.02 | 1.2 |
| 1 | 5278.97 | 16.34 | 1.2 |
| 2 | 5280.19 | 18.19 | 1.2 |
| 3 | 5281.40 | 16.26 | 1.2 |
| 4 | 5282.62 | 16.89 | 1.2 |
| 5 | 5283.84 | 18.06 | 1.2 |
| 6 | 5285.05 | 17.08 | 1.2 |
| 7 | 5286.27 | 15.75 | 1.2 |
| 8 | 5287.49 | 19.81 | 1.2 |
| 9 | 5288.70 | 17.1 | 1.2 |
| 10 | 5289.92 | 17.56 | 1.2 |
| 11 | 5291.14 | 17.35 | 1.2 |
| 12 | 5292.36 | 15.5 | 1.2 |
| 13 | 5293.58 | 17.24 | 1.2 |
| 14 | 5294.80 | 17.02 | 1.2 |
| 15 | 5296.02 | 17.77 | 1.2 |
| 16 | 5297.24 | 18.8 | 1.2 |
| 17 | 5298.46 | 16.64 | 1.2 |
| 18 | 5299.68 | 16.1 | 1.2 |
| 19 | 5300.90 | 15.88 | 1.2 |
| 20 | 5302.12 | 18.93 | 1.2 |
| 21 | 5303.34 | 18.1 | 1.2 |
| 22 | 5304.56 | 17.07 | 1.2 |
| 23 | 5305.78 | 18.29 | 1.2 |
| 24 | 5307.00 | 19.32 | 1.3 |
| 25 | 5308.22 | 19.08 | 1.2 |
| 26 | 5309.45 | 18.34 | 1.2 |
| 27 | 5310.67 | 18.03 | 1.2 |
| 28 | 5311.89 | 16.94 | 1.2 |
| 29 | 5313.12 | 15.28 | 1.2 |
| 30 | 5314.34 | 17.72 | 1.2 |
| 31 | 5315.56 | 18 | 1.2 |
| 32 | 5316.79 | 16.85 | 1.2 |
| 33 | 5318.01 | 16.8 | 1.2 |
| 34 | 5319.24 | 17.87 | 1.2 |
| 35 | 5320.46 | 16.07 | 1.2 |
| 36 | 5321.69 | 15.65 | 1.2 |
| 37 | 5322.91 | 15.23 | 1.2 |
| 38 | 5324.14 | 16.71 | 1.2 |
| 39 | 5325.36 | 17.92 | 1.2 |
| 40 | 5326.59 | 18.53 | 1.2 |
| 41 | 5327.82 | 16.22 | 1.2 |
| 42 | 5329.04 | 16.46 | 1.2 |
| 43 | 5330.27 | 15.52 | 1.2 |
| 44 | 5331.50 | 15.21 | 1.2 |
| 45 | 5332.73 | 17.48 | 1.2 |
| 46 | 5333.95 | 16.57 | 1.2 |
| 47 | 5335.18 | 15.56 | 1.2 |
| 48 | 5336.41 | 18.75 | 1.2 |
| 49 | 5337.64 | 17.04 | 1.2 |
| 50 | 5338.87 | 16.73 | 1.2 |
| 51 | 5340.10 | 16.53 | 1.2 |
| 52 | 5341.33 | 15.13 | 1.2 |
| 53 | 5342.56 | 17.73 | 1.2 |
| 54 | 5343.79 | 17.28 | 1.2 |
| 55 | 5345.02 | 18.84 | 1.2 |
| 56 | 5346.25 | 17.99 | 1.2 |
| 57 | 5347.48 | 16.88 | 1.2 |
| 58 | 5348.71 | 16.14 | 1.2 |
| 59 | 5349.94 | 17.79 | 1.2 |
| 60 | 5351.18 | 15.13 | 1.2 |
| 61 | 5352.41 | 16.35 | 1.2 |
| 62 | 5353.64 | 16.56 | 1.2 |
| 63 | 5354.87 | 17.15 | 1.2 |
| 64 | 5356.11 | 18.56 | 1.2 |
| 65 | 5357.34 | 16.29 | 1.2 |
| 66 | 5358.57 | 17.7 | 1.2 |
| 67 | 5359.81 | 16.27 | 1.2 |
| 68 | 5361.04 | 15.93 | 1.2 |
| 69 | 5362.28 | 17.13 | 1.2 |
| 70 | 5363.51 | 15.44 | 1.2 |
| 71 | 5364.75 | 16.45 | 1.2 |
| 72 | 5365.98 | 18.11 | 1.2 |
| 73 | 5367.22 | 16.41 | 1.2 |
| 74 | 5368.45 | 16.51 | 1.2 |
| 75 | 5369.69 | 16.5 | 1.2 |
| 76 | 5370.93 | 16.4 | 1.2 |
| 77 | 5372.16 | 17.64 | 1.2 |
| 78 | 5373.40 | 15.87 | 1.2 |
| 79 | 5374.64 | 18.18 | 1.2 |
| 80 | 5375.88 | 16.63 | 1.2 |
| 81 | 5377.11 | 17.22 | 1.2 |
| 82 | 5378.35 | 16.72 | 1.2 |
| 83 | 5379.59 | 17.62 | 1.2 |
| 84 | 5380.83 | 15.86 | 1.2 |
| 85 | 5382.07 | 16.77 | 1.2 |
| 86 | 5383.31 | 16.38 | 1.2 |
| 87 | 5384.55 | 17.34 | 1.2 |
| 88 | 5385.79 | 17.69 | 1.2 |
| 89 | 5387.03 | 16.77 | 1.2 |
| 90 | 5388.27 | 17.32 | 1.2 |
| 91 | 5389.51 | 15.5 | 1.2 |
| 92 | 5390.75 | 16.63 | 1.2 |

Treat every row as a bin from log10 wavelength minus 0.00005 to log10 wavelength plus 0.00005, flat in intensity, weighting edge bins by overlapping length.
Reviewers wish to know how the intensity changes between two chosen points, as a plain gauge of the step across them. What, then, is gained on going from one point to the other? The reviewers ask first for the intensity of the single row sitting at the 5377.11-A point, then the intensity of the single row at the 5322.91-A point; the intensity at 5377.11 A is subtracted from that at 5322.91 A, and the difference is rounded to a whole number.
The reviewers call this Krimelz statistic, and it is -2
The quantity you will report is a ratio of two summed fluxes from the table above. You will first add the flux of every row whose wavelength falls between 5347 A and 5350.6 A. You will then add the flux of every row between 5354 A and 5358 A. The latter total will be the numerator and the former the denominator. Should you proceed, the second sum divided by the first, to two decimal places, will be 1.02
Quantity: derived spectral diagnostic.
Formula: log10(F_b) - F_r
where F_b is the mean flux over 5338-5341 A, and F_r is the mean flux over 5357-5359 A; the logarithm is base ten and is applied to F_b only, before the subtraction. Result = -15.8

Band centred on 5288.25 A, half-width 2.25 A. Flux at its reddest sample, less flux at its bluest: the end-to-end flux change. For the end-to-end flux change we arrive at 1.8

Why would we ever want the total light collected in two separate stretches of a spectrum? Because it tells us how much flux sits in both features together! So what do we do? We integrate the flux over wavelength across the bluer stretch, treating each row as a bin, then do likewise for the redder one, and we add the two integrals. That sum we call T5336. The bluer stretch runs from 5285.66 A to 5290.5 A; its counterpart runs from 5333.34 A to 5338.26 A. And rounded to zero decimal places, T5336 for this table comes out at 169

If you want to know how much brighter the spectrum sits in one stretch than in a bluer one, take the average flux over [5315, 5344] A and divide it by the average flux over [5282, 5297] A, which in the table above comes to 0.97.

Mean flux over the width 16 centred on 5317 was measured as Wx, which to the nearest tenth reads 16.9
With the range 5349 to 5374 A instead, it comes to 16.7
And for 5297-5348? 17.1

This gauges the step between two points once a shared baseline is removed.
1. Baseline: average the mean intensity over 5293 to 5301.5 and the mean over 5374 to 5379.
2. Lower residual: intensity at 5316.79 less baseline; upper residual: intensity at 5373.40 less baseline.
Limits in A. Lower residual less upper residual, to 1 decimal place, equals 1.0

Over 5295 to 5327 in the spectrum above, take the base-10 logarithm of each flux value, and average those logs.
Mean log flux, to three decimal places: 1.239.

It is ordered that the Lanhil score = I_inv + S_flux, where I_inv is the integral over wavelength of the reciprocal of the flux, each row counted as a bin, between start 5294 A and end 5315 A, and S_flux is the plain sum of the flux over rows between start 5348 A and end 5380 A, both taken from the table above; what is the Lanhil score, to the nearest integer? 438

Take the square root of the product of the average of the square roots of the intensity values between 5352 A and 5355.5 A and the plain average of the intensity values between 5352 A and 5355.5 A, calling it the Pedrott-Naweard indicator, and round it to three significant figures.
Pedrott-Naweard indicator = 8.26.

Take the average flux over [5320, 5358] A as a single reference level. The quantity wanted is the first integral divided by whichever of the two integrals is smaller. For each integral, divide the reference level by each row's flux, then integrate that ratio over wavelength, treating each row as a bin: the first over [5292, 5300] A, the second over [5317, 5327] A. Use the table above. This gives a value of 1.0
